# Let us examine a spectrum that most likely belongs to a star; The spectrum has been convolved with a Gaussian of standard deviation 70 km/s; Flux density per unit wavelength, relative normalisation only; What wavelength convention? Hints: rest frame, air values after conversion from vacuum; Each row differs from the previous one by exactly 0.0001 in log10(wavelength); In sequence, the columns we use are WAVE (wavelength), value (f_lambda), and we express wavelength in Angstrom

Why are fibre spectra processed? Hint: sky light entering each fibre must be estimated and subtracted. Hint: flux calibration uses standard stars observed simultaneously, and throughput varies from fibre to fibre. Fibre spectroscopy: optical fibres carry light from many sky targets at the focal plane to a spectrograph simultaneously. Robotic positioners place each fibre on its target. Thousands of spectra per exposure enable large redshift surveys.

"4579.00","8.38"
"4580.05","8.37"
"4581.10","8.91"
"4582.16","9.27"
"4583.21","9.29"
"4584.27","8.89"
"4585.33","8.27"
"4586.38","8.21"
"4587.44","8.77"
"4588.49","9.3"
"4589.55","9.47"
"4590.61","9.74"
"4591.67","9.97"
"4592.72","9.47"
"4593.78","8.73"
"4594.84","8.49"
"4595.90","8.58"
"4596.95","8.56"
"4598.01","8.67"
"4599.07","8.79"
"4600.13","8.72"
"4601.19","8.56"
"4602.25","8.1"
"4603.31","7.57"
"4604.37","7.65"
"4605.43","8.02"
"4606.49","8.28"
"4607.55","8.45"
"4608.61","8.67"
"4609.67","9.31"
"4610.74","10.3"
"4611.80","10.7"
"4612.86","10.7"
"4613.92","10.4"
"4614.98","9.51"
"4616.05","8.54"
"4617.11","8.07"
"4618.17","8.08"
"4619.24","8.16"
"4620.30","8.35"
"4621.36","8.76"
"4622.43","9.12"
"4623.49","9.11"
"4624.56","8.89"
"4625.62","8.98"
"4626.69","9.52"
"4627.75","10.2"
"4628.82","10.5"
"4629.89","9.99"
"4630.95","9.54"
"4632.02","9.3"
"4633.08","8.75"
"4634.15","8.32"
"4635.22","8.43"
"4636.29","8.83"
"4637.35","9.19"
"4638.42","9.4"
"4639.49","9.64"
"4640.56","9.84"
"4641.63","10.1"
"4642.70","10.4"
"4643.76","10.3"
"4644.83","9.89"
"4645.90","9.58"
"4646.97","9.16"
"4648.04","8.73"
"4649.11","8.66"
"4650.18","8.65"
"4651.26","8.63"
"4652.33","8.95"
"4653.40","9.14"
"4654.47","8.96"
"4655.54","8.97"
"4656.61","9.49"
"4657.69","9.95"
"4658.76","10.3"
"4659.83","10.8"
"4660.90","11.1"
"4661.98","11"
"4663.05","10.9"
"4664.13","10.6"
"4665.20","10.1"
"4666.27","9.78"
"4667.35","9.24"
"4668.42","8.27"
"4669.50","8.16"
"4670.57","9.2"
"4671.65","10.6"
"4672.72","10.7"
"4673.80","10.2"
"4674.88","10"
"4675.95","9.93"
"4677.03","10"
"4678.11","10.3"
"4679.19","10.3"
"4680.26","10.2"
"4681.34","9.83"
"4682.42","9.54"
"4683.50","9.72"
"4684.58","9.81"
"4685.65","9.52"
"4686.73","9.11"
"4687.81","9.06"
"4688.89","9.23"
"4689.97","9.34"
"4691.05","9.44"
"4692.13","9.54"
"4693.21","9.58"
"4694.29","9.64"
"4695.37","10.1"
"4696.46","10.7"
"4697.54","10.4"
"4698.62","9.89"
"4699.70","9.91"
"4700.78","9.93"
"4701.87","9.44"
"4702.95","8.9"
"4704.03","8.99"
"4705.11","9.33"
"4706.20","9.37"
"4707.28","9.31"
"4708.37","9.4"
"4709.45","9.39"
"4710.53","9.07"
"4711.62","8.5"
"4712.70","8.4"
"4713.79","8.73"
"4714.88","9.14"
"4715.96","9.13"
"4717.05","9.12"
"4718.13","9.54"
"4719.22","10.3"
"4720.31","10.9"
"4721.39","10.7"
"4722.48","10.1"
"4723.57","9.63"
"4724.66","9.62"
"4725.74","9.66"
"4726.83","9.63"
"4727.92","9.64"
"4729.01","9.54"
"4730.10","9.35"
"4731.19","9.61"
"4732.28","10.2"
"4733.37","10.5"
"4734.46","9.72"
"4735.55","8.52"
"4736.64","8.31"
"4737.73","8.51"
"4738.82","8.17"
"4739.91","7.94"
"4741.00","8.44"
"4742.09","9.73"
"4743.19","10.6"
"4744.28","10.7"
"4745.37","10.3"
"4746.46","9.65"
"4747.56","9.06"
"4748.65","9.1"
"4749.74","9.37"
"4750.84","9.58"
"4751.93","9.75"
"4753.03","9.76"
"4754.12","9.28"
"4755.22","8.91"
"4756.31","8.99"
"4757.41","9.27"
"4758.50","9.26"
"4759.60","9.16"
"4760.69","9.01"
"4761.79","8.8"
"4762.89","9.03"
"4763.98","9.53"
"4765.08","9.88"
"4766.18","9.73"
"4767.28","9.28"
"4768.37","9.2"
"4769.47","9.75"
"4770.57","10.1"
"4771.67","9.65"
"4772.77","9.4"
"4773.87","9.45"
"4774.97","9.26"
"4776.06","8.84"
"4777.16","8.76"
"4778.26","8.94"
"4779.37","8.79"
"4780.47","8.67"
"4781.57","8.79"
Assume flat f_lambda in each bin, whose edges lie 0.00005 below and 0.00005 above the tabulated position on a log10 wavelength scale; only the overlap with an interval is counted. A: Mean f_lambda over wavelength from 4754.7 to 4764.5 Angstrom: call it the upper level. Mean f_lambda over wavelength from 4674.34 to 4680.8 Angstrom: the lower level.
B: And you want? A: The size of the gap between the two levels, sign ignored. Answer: 1.0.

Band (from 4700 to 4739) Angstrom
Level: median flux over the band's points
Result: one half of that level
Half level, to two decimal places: 4.70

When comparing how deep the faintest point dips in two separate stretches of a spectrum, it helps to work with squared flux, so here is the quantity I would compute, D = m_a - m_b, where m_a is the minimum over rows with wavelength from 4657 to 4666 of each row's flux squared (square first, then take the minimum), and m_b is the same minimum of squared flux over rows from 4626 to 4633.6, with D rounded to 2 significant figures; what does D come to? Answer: 22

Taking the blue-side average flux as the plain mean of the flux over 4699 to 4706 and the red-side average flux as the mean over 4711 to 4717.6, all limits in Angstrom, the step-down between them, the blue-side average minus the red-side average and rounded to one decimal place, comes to 0.6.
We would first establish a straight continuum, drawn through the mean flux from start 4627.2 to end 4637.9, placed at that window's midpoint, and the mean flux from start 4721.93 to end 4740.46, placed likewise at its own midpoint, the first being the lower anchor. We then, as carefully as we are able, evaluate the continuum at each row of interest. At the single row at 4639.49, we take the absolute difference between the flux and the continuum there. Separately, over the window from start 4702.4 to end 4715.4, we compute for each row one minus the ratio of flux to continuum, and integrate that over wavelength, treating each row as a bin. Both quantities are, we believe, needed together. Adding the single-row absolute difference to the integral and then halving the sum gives 0.4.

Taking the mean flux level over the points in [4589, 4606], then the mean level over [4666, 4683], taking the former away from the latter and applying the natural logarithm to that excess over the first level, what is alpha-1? 0.1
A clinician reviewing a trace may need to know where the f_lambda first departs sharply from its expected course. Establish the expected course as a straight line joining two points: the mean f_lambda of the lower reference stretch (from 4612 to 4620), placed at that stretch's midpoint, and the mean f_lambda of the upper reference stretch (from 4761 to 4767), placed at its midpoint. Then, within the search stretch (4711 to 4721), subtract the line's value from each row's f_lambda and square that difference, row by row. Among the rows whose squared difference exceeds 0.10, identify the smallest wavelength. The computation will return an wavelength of 4711.62 Angstrom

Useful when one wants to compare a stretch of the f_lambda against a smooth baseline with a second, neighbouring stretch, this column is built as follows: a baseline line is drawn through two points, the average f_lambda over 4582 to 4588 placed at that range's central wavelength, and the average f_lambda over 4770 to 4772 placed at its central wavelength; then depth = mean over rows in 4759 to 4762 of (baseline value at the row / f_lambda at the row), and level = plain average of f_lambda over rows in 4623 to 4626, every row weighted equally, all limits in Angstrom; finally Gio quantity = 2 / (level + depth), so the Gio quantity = 0.198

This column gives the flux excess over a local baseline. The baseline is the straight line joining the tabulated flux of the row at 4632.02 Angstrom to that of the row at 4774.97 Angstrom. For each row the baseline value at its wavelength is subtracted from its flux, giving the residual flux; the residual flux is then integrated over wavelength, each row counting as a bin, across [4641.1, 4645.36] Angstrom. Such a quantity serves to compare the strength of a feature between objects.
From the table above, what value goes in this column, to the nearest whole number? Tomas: 4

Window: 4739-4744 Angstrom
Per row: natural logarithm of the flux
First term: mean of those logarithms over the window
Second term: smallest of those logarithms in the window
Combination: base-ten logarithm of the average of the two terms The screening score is 0.33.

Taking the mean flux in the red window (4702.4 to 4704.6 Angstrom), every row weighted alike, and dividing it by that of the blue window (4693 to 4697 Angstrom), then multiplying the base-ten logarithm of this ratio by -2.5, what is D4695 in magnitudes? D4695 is 0.12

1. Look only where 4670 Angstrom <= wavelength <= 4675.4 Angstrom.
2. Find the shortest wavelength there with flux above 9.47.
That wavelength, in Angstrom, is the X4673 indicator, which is 4671.65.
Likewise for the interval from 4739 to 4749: 4742.09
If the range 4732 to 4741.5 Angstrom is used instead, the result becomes 4732.28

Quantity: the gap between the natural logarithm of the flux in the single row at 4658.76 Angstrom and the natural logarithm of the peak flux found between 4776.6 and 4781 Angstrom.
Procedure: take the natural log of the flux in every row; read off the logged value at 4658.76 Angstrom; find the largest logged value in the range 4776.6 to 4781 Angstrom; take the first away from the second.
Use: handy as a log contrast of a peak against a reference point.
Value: -0.14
